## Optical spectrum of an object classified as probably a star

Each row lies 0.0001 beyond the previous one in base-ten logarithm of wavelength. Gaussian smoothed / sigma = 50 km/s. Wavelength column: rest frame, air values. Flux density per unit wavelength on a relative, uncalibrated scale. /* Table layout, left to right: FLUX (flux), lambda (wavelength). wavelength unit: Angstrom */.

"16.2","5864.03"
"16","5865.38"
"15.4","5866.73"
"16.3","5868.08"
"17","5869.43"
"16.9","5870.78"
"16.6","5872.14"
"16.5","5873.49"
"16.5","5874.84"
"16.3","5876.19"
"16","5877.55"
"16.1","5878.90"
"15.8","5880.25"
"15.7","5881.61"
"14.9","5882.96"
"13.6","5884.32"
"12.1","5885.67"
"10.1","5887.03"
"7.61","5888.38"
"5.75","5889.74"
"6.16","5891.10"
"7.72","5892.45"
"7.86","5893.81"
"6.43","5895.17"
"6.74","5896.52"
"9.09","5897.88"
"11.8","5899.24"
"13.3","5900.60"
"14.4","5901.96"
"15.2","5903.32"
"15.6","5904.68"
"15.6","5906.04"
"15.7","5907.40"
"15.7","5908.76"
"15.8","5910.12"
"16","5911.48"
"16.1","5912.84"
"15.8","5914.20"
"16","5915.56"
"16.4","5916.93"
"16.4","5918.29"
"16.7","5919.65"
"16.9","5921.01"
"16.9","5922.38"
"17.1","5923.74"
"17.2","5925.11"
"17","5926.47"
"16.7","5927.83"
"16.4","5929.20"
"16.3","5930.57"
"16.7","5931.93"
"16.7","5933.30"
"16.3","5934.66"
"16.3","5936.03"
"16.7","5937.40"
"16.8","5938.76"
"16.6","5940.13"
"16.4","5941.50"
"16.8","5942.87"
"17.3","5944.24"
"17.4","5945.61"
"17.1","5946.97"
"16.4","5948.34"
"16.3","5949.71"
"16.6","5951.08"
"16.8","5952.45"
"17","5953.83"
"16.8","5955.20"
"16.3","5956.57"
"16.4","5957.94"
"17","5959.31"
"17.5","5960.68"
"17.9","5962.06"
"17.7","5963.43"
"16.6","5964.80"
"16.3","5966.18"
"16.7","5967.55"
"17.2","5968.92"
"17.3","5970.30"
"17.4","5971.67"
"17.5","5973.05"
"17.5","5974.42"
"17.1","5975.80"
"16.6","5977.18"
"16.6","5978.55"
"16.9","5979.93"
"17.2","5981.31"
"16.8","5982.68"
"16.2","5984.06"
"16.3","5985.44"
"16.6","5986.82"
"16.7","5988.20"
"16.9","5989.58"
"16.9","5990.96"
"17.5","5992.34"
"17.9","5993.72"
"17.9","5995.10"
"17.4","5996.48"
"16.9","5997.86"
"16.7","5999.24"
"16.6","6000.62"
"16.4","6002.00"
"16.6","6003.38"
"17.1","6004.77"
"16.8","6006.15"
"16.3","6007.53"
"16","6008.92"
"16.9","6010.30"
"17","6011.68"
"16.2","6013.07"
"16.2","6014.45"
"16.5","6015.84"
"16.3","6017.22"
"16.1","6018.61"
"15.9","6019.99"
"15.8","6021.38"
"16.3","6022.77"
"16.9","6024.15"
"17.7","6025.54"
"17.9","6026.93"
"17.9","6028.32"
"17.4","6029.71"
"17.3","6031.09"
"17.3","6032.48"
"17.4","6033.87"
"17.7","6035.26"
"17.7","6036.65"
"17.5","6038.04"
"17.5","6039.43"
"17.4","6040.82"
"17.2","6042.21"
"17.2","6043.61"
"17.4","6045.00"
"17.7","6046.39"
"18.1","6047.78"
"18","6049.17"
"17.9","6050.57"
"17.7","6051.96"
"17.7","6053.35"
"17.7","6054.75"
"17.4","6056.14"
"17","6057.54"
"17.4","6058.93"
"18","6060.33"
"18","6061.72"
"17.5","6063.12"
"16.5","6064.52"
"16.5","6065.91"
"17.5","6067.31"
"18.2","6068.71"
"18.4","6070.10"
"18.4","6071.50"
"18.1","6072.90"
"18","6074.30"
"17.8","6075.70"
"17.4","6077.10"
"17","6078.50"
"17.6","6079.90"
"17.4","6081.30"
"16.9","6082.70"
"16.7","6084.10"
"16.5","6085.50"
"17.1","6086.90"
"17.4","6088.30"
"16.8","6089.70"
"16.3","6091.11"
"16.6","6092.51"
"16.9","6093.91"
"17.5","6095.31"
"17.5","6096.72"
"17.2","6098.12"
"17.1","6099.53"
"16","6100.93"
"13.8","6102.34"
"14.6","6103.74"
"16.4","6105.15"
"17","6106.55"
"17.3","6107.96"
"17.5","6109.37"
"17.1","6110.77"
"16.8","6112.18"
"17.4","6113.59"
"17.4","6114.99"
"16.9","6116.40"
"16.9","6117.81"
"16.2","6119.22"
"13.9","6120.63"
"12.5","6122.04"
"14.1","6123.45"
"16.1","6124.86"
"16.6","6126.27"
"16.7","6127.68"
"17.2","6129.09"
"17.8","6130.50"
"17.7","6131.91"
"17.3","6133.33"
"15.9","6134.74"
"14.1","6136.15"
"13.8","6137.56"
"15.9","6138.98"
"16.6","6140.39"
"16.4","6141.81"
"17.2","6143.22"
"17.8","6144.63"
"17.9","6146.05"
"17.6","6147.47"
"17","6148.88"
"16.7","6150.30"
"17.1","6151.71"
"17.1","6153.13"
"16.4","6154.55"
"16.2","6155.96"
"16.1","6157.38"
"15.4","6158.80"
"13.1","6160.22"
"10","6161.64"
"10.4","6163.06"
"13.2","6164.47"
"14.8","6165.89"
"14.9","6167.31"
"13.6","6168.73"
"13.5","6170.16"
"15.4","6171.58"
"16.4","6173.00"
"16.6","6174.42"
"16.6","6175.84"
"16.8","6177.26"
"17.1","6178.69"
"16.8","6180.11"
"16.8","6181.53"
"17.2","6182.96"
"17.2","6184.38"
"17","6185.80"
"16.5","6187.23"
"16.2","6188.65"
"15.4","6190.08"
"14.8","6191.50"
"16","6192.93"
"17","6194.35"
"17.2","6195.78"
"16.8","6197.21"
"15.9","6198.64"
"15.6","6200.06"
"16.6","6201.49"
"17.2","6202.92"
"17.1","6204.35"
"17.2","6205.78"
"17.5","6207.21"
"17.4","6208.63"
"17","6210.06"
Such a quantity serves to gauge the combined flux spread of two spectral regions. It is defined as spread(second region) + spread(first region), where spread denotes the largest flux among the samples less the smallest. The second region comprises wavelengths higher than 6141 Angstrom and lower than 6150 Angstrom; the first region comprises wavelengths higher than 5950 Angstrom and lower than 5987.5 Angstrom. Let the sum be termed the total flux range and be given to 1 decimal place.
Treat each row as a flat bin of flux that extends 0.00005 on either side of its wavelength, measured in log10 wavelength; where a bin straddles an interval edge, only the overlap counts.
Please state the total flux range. 3.2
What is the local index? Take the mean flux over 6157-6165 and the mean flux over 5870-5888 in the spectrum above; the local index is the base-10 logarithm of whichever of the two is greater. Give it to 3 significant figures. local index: 1.18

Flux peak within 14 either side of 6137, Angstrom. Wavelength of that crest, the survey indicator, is 6146.05 Angstrom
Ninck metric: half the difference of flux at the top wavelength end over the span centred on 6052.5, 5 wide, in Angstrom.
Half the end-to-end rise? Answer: -0.1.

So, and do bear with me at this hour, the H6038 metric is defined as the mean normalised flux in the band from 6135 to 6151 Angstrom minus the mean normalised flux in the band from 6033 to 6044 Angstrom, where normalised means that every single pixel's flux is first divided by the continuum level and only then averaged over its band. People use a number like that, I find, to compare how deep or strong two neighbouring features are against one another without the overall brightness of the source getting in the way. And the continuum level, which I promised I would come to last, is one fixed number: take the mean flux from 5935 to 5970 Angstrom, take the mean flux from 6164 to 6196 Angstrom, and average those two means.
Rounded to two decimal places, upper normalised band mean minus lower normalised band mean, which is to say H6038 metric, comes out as -0.06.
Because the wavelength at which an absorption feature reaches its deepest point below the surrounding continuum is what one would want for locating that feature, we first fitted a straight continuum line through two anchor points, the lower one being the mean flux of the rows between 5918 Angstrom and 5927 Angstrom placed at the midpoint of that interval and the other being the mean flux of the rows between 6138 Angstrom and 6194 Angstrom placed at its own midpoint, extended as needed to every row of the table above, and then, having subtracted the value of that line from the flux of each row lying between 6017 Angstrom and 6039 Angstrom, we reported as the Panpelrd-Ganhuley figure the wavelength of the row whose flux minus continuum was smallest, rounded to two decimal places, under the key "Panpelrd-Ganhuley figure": 6021.38 Angstrom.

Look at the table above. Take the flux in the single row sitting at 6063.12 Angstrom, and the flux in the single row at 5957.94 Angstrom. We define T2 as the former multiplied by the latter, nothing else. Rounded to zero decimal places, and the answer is 287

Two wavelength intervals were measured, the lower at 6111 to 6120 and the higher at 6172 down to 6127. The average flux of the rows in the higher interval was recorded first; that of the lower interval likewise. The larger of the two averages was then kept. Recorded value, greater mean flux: 16.9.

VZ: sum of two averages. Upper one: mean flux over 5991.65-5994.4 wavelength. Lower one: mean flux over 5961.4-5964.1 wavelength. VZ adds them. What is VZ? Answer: 35.5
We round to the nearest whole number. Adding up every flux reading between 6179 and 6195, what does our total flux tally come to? 181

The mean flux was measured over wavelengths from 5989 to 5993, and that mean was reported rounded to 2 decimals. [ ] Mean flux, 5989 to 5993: 17.10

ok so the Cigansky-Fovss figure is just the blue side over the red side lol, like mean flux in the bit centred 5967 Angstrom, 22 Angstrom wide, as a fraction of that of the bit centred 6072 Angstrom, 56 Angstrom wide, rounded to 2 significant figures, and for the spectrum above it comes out 0.98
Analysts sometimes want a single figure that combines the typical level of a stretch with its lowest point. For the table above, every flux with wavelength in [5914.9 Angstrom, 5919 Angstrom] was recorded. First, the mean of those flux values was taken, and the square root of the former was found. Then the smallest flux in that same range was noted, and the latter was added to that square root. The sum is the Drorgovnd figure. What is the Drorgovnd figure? 20.0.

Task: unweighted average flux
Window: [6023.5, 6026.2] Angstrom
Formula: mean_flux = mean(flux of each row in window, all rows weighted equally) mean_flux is 17.3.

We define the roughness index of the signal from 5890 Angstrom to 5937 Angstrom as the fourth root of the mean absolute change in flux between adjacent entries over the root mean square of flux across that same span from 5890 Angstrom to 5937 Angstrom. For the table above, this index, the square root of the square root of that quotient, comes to 0.426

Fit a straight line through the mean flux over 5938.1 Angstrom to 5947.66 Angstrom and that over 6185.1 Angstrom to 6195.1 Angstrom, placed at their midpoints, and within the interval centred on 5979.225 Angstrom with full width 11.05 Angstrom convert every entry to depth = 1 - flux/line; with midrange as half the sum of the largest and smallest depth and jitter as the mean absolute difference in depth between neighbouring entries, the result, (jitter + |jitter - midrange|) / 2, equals 0.023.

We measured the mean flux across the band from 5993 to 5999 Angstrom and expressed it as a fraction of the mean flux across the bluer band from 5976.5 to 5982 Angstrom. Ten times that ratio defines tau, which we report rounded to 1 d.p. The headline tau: 10.4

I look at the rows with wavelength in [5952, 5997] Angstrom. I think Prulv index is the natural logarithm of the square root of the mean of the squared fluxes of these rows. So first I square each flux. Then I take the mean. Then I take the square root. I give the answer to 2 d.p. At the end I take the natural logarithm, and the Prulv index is 2.83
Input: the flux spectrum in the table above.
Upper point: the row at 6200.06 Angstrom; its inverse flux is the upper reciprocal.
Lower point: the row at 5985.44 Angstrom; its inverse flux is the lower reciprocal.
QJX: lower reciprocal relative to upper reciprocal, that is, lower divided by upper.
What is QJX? 0.96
